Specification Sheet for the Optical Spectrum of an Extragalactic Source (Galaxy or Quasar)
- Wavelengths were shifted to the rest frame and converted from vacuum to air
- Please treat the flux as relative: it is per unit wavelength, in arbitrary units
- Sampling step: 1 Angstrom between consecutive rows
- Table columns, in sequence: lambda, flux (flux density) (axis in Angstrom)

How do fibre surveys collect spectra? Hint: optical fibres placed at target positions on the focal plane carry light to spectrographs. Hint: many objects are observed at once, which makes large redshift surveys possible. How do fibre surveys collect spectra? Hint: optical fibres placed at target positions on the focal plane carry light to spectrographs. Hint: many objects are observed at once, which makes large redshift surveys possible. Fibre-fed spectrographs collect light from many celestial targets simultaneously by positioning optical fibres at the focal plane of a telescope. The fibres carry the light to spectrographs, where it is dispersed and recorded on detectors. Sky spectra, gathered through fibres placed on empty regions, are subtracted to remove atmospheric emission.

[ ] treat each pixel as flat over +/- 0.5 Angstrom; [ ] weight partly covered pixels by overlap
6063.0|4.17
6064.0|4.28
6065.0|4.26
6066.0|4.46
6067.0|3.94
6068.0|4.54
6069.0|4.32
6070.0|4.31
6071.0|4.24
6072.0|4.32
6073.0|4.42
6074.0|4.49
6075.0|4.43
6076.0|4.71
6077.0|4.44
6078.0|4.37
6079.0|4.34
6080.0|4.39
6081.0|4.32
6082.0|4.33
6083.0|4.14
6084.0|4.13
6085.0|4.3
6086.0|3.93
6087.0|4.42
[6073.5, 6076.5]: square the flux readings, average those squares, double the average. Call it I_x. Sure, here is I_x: 41.3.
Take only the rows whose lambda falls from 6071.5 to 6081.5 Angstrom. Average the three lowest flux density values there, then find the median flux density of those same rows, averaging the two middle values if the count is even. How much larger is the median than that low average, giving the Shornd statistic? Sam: 0.08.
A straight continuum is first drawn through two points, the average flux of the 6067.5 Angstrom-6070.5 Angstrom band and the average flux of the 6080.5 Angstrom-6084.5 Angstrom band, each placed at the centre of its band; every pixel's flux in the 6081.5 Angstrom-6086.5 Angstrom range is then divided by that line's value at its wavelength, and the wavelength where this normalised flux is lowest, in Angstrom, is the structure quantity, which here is 6086.0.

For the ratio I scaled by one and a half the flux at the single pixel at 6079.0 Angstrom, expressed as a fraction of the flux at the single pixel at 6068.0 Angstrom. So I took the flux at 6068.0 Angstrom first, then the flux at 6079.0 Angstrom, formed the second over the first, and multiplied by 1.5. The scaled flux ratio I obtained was 1.43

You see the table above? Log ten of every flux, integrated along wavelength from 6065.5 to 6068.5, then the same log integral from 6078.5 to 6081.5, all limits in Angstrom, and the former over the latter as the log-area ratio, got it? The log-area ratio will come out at 0.99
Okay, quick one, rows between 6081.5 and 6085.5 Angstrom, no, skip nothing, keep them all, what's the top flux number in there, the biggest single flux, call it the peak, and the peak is 4.33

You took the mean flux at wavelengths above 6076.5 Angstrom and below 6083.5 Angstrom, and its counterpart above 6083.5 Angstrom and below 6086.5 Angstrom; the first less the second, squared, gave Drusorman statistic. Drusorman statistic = 0.045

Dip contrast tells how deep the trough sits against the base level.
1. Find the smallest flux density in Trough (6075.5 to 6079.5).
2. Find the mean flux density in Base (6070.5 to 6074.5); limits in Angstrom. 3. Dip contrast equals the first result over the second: 0.99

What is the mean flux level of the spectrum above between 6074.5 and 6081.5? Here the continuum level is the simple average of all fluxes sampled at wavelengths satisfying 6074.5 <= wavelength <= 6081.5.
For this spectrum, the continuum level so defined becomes 4.43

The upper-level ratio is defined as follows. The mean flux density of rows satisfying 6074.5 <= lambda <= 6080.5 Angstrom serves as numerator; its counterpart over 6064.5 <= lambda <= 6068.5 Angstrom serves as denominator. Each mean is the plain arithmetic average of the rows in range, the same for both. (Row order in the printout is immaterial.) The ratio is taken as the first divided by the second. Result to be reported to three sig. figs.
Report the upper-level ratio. 1.03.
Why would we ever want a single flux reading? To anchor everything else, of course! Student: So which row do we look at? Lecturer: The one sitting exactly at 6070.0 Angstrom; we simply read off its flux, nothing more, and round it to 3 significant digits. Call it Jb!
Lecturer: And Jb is 4.31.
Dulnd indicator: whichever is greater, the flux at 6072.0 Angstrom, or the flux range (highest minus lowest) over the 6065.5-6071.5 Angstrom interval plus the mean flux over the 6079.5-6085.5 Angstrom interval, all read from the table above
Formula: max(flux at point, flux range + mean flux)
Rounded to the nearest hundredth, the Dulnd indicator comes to 4.87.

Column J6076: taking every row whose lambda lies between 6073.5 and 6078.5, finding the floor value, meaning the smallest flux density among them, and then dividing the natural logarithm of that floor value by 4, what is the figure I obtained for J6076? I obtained 0.369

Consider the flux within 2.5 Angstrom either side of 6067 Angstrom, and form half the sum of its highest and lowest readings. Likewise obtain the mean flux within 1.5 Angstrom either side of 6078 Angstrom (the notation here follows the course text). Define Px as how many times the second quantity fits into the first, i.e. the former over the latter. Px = 0.97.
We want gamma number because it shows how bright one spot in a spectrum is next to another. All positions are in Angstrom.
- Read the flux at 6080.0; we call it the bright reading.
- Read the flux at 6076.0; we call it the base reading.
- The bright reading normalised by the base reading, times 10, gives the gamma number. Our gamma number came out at 9.3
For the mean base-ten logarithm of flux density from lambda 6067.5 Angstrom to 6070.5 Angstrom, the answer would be 0.642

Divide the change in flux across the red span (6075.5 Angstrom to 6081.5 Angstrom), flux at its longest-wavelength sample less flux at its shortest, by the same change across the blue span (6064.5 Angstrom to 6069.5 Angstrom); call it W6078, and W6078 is -6.5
